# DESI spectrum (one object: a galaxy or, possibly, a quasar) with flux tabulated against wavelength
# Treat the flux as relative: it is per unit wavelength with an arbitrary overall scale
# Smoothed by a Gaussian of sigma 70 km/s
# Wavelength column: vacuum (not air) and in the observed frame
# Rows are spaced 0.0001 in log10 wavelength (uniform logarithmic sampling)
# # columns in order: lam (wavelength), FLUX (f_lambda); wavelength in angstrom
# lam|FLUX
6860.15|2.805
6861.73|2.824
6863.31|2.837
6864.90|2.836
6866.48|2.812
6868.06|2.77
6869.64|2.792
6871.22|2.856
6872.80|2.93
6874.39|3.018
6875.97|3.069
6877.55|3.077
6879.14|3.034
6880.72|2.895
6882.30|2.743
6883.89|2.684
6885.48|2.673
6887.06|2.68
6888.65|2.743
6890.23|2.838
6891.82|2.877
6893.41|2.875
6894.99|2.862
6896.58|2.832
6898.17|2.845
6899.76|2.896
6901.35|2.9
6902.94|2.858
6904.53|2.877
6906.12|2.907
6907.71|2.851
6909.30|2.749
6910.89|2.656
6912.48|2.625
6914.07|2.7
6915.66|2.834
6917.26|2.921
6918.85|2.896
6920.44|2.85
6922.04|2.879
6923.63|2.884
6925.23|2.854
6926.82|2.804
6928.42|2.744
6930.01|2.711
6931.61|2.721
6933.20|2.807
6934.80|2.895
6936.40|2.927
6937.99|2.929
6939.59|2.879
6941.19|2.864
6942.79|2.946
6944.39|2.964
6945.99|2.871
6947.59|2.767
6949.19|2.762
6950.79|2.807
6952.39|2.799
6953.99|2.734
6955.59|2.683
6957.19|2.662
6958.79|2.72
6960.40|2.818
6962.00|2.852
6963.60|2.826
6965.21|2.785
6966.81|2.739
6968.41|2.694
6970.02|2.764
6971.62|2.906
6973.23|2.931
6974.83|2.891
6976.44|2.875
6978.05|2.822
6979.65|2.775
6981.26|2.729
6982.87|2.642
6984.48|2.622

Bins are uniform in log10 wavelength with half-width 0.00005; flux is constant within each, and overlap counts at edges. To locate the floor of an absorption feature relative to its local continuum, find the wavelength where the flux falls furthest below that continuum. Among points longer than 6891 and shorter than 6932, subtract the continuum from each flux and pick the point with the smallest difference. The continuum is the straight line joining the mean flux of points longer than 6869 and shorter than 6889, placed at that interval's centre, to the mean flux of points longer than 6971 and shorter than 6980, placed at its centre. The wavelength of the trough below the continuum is 6912.48 angstrom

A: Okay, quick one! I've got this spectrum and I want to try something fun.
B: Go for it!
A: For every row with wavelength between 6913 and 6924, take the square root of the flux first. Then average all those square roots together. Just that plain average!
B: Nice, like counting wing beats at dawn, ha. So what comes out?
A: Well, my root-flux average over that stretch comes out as 1.69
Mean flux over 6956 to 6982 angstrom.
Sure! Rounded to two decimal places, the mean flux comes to 2.80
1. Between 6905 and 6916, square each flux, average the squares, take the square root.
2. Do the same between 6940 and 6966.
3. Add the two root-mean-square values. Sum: 5.57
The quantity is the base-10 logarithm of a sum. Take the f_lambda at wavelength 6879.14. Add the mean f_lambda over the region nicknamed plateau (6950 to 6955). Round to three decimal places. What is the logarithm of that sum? 0.764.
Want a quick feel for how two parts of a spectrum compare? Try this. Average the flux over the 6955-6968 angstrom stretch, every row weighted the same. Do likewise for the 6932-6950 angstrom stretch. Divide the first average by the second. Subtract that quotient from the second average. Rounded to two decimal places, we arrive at 1.91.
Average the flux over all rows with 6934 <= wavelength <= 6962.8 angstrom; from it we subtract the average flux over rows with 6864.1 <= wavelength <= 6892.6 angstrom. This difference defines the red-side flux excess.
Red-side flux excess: -0.025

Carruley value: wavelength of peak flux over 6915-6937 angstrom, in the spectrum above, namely 6936.40 angstrom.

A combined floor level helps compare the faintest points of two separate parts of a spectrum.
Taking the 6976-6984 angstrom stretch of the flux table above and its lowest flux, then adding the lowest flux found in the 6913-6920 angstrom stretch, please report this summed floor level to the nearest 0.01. 5.34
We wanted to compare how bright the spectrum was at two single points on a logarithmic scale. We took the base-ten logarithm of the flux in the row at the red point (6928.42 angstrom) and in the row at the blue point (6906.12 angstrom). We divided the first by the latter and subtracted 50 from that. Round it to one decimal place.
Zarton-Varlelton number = -49.1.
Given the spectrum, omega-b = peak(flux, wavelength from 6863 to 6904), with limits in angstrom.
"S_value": 3.077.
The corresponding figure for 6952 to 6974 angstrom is 2.931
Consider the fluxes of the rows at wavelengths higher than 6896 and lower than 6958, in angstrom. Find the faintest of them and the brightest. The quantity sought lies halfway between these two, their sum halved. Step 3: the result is 2.79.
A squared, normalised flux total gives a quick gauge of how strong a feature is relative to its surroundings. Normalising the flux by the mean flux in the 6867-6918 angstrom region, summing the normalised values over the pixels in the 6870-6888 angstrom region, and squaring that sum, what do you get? 124.3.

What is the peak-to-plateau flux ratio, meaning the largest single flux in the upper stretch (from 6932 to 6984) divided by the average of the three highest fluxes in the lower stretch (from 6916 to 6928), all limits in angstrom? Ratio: 1.02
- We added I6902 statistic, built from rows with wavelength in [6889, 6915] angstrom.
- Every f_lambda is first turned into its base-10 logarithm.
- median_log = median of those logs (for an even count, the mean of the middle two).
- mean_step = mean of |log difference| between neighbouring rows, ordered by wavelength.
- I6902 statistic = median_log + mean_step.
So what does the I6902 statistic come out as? 0.462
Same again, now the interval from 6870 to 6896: 0.466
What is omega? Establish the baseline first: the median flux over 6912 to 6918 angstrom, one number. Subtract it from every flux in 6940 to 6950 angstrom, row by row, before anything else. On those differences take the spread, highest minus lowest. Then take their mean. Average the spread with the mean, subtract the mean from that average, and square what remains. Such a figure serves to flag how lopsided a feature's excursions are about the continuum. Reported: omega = 0.0028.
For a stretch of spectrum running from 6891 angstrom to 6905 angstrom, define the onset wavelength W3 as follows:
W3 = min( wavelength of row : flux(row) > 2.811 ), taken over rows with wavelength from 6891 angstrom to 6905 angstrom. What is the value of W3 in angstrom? 6891.82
